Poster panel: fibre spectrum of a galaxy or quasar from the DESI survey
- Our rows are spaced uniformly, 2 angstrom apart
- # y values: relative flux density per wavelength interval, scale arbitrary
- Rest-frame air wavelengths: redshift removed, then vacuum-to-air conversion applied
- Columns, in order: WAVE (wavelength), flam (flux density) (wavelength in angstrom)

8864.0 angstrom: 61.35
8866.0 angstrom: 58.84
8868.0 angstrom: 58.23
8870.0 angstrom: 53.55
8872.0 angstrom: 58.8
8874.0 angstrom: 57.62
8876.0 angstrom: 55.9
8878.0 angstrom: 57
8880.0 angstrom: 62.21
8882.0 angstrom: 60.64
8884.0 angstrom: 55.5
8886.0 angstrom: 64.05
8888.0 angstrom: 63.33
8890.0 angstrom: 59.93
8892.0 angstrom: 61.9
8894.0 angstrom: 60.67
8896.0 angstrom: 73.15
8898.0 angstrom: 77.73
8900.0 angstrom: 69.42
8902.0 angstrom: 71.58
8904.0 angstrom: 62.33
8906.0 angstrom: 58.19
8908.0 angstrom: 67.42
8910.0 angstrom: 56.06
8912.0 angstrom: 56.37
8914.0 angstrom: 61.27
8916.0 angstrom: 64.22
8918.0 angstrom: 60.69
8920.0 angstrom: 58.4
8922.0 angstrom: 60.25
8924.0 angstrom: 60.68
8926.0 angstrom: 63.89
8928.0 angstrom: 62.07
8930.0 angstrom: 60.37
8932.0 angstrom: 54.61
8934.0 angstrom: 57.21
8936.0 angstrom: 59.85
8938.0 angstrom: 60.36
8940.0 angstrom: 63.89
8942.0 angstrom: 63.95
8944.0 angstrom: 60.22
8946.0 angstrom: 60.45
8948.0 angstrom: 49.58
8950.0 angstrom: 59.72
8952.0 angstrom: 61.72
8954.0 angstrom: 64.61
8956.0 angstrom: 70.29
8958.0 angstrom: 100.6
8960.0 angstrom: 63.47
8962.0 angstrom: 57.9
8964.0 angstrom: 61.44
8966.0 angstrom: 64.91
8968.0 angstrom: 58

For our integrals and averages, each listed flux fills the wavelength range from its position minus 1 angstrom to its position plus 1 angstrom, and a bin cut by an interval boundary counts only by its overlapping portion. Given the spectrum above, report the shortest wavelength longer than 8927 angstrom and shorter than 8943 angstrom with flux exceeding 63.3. 8940.0 angstrom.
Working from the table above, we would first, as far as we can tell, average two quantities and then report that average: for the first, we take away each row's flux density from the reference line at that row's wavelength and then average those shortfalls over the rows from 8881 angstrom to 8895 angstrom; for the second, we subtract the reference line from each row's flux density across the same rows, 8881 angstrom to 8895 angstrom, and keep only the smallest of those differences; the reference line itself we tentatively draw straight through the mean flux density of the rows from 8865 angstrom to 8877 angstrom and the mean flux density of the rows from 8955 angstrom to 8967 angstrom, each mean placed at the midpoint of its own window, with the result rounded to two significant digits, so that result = -2.4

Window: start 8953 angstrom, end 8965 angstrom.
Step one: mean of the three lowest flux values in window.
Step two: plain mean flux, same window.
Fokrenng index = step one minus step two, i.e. -8.8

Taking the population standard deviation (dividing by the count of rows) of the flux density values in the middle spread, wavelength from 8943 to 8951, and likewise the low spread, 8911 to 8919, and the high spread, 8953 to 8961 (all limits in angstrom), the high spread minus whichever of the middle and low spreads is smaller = 12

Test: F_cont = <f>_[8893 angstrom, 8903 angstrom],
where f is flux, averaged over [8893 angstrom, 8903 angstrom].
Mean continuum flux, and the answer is 71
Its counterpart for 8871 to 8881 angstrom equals 58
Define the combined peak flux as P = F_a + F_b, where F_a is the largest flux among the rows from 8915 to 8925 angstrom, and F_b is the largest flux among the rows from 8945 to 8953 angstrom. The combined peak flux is 126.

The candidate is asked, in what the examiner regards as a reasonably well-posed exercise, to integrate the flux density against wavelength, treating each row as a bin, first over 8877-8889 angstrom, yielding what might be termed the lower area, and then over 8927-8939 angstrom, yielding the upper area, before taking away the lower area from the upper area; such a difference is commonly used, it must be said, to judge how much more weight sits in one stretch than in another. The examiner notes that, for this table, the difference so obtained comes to -17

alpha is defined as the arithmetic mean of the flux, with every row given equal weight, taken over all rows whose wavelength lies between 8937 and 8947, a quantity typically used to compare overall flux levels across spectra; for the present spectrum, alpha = 62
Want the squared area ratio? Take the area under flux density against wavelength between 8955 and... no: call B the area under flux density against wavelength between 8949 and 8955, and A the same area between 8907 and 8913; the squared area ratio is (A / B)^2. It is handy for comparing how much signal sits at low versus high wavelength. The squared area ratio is 0.93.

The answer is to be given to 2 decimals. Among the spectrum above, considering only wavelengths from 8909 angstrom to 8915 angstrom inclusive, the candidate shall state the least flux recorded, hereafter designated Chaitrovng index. 56.06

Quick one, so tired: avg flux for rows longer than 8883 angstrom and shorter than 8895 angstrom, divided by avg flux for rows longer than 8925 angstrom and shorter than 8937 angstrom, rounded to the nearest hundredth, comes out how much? 1.02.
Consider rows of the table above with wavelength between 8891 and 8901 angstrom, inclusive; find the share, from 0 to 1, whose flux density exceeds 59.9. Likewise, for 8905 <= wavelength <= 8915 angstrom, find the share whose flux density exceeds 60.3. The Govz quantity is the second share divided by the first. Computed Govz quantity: 0.40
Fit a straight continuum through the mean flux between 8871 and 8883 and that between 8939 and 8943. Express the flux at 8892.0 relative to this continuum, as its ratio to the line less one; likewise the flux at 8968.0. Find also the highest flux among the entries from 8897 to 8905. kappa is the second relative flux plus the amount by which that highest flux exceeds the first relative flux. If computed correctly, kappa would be 78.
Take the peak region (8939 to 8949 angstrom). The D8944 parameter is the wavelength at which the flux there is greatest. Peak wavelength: 8942.0 angstrom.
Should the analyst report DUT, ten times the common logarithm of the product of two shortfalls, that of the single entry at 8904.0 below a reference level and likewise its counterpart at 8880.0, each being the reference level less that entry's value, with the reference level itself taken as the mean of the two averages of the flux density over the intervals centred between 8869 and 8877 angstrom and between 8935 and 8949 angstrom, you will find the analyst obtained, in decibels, 12.4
